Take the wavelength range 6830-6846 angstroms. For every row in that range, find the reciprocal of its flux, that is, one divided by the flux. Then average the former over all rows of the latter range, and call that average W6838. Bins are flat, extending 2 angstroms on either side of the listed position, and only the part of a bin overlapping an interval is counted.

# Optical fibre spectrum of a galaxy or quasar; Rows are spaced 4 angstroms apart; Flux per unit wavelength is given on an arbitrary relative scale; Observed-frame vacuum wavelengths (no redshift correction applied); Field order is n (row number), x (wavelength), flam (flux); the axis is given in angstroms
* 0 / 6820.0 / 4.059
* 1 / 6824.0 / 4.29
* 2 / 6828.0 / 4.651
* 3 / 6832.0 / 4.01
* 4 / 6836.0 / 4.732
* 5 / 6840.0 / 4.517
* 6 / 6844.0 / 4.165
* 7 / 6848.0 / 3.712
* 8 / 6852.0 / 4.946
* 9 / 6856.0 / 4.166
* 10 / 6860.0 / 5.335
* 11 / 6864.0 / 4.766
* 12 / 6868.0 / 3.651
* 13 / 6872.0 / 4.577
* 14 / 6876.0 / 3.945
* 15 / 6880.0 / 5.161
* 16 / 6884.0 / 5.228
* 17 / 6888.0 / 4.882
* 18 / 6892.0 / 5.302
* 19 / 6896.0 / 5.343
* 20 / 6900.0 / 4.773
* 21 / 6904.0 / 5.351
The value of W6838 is 0.231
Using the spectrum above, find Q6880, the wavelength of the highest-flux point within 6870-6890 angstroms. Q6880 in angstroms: 6884.0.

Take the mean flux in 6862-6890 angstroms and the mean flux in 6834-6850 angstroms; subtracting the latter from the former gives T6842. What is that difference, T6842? 0.32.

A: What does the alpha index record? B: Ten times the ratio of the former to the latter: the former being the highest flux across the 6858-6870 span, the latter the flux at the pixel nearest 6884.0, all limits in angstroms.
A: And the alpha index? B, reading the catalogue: 10.2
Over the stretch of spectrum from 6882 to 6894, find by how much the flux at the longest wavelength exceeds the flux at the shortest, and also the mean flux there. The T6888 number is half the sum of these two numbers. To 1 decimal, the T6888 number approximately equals 2.6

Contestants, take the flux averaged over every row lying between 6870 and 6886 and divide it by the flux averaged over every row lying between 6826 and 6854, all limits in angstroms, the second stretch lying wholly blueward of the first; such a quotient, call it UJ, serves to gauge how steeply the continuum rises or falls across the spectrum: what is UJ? 1.08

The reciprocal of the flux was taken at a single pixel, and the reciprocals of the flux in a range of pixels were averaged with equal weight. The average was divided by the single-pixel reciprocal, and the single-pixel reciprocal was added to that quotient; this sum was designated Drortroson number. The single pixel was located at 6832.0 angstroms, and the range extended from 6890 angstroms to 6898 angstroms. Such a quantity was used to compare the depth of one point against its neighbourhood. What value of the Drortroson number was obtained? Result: 1.00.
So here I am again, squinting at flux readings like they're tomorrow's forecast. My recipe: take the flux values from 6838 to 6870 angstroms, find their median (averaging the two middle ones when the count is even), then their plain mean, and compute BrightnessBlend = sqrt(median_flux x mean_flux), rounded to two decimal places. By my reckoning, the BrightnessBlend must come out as 4.37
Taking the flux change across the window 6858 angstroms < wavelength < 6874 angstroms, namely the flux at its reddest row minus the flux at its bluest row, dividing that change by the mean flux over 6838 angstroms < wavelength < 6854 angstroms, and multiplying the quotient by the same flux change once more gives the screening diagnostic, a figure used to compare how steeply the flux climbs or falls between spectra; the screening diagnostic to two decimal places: 0.13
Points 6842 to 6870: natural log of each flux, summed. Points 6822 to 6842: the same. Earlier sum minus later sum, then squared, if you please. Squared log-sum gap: 8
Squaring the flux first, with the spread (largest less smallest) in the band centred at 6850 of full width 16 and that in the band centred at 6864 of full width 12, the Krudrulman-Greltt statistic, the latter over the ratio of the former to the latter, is 21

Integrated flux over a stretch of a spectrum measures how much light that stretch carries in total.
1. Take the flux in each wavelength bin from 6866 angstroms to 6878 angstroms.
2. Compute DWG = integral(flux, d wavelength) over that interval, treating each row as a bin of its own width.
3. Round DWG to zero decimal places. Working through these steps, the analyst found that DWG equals 49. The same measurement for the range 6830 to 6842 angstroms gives 53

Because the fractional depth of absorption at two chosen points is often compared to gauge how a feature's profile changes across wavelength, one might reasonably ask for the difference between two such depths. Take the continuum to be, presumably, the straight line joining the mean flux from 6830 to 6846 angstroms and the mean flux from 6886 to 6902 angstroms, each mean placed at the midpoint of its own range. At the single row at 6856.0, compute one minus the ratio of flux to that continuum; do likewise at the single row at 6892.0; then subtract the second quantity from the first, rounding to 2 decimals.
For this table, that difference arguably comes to 0.14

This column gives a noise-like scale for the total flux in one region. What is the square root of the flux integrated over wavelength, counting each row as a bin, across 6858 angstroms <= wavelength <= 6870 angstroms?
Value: 7.42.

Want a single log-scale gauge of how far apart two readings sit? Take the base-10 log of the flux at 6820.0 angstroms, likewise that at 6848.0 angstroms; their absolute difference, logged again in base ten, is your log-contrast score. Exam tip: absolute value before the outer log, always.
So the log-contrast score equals -1.41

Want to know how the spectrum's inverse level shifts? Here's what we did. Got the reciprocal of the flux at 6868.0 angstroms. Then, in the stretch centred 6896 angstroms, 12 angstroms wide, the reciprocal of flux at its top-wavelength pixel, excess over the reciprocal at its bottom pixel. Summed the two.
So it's 0.295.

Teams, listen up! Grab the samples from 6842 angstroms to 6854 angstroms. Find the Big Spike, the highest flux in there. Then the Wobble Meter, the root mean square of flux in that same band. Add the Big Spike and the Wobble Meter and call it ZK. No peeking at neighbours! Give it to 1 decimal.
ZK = 9.3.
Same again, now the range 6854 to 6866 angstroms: 10.1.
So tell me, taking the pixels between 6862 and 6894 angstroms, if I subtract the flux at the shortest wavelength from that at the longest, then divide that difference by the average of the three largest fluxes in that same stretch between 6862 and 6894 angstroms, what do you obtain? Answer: 0.10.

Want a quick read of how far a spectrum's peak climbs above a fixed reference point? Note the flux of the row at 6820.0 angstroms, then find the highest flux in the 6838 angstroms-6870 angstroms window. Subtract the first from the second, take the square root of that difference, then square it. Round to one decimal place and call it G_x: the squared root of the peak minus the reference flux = 1.3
